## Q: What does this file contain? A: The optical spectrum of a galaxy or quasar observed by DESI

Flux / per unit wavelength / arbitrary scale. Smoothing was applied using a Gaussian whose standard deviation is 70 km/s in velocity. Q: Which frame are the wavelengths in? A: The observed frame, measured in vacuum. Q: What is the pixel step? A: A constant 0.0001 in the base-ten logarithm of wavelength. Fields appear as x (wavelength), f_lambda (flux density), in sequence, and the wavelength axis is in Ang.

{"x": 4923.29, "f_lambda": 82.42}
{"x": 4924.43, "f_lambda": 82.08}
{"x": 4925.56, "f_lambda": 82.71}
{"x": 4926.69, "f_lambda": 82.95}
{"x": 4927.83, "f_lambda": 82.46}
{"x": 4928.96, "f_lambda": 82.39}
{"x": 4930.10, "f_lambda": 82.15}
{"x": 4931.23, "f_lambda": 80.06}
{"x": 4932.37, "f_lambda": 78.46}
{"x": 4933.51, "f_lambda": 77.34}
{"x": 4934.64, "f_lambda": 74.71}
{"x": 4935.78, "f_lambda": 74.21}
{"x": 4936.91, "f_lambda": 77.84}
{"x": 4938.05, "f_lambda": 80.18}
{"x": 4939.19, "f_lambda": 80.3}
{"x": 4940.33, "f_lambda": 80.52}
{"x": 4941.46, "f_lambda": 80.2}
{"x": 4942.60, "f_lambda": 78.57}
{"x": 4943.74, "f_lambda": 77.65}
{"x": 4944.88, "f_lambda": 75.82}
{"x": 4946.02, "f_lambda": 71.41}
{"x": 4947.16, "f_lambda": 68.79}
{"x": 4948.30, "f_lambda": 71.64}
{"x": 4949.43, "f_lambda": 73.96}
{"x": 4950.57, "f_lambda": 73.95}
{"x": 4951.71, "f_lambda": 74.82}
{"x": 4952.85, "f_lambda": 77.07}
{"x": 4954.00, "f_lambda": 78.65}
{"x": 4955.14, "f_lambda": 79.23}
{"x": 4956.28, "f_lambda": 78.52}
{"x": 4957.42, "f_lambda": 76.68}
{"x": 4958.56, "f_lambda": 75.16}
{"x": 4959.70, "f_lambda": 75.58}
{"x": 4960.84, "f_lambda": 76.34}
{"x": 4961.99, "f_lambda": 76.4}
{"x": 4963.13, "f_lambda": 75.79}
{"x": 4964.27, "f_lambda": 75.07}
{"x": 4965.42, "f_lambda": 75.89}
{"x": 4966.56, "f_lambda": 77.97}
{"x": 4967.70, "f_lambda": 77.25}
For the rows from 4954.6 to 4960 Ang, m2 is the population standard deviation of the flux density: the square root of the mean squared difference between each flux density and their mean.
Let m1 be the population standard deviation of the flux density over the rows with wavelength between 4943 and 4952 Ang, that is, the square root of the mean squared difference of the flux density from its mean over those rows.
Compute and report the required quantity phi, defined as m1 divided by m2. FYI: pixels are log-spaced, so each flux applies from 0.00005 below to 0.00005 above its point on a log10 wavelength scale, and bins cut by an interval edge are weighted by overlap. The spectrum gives 1.6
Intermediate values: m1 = 2.6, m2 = 1.60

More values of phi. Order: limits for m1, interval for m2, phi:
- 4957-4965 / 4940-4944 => 0.5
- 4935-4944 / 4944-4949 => 0.8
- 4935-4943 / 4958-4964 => 4.5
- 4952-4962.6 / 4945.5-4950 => 0.7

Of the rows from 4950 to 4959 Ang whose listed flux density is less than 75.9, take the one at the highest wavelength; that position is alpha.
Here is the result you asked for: 4958.56 Ang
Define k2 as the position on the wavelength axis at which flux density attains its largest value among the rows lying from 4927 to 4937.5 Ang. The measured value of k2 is 4927.83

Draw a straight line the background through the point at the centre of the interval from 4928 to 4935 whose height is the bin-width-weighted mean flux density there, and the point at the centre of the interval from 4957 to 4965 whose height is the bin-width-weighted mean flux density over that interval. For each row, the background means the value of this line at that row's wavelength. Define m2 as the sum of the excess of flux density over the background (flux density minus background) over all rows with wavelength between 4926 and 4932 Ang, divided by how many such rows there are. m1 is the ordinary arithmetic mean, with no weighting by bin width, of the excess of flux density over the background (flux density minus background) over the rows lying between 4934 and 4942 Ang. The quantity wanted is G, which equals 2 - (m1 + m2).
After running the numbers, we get 0.3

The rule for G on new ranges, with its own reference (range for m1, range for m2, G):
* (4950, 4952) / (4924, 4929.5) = 2.3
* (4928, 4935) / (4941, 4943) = 1.1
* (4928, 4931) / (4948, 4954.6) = 1.6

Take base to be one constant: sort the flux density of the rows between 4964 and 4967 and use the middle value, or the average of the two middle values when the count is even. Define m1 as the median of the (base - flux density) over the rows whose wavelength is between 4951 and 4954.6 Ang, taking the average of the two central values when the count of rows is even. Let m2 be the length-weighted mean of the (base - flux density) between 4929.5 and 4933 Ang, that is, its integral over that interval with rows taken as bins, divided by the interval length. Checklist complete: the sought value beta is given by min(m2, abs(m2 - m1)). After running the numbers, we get -4.3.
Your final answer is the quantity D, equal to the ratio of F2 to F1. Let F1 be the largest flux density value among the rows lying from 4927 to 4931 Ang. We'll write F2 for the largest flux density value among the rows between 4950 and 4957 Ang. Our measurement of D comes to 0.961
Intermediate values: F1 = 82.46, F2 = 79.23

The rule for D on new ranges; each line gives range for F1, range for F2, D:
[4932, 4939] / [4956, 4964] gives 0.979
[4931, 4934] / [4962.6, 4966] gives 0.948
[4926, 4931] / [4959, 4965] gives 0.921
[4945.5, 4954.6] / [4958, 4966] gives 0.971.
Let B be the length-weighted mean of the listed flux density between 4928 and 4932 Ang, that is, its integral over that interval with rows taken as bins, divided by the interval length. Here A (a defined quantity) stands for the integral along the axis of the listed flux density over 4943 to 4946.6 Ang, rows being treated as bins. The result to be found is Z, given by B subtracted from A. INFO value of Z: 188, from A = 270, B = 81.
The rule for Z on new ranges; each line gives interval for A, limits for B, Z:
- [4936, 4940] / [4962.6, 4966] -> 240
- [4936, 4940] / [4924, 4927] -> 233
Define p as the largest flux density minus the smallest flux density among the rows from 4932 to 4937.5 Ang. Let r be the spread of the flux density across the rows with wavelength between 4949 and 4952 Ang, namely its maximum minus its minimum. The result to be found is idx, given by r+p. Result 5.1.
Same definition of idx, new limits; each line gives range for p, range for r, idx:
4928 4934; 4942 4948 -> 14.8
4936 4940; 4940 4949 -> 14.2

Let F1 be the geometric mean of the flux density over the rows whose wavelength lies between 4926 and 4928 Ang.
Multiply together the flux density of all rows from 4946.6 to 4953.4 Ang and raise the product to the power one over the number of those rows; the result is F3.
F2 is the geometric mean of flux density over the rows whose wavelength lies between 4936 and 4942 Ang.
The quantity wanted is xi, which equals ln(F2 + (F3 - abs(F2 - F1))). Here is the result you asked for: 5.01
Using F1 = 82.7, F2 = 79.8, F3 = 73.3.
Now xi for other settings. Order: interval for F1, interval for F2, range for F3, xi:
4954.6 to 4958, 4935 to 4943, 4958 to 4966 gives 5.04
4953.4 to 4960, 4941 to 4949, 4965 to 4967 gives 5.01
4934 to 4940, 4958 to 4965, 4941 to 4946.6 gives 5.02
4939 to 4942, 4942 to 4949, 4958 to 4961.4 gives 4.96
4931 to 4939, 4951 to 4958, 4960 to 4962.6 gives 5.04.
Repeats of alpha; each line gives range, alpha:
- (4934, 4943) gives 4935.78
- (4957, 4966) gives 4965.42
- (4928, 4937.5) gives 4935.78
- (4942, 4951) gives 4950.57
